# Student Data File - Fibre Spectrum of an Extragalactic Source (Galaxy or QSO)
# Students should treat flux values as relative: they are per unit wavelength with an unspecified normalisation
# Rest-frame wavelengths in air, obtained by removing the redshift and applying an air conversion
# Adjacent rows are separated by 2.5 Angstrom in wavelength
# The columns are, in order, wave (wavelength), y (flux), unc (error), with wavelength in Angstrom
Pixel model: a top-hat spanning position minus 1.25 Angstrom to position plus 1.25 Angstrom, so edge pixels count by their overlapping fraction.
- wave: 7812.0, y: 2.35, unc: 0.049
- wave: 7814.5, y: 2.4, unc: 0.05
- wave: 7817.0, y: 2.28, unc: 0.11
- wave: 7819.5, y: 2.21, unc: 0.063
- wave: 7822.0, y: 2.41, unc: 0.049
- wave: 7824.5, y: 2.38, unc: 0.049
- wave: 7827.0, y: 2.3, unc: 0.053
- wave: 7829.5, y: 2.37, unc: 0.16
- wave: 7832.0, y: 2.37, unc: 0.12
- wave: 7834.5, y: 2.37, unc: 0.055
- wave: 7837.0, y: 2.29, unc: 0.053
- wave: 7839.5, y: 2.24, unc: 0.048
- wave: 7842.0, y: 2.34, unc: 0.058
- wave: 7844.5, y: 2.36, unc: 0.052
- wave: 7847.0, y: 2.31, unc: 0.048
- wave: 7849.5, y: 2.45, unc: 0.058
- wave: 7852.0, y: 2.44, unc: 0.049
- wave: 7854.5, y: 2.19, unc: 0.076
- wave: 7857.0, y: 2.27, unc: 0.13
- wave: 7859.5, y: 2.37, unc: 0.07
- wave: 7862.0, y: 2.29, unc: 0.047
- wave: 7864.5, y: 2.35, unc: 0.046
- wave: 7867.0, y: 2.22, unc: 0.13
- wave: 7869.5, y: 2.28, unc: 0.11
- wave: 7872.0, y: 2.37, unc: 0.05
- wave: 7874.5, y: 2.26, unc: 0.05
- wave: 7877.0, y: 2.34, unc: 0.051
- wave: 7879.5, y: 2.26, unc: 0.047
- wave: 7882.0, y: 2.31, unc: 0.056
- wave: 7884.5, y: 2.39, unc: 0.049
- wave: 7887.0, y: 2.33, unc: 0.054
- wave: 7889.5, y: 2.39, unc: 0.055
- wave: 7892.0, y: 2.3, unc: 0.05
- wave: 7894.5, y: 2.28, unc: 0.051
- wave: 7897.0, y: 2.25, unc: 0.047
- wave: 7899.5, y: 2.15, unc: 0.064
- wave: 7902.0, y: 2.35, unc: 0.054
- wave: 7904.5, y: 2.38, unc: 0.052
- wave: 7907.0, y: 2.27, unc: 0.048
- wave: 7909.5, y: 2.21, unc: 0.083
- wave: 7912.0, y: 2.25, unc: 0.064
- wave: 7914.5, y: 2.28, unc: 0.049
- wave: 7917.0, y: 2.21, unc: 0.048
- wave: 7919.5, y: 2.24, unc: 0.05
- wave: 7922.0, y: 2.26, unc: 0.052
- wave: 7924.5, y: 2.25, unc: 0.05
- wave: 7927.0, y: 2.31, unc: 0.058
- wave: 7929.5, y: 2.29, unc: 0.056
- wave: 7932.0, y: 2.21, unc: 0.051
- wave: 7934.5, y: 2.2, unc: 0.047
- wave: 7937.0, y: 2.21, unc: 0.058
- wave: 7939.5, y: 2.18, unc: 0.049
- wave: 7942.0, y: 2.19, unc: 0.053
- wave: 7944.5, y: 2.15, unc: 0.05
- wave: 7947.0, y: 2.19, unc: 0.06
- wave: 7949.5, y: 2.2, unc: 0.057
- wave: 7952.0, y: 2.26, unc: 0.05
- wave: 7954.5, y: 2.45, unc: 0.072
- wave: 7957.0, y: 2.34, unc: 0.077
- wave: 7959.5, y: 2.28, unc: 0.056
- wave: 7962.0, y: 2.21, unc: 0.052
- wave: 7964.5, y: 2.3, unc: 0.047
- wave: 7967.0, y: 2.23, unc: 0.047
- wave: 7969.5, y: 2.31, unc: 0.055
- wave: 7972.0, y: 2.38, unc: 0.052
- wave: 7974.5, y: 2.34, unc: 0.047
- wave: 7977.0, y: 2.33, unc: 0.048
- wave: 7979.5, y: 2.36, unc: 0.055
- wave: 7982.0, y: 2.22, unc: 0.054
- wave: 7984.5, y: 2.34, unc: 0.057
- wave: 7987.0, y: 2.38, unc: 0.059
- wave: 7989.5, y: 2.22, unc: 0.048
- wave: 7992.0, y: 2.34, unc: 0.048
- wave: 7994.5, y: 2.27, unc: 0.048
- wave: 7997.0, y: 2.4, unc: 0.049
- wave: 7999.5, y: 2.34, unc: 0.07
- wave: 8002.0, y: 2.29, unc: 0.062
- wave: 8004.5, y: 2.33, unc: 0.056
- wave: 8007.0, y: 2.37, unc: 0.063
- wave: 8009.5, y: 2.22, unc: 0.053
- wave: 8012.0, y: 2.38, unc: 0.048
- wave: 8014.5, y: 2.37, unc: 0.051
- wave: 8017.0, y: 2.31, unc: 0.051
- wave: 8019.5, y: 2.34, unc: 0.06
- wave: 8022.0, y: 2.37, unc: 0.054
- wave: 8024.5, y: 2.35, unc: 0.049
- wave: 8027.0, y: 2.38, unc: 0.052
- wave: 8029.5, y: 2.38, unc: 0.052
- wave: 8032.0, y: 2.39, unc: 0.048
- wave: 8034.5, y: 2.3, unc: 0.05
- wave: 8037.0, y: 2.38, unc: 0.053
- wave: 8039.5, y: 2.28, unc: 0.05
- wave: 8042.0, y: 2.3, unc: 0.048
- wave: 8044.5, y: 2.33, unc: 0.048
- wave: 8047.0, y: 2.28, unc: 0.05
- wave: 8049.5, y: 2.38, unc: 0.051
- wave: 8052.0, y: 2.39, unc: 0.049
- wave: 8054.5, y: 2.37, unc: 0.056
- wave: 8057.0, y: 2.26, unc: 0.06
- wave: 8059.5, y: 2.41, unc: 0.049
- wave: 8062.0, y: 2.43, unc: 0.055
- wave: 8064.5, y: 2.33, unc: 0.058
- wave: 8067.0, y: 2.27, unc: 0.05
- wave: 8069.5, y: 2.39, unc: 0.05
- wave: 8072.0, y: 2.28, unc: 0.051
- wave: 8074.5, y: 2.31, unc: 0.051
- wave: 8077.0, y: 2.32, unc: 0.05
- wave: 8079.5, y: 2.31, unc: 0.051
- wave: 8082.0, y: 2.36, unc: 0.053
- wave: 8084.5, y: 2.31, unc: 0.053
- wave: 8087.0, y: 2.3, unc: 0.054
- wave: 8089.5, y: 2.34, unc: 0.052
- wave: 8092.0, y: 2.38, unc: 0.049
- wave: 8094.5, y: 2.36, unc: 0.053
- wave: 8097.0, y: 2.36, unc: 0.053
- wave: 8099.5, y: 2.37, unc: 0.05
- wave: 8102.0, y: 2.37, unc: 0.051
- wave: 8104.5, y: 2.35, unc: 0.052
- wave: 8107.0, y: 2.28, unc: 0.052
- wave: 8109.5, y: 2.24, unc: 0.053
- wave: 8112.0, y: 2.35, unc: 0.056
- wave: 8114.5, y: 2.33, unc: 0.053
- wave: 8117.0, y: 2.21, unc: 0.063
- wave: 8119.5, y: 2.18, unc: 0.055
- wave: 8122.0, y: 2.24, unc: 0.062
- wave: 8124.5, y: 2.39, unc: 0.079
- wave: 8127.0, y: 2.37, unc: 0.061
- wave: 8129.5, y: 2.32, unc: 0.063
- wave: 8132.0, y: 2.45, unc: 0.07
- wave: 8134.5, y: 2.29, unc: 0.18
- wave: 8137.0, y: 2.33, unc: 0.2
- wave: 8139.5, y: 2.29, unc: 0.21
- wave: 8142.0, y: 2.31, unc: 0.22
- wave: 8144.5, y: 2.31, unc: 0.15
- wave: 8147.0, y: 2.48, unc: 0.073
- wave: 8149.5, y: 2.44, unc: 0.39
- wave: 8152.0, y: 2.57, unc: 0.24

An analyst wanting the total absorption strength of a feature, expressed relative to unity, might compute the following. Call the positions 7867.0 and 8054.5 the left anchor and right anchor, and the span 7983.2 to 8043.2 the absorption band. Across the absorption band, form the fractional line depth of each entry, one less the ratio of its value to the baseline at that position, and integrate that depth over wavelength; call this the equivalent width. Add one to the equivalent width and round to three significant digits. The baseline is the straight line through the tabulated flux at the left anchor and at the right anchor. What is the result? 1.06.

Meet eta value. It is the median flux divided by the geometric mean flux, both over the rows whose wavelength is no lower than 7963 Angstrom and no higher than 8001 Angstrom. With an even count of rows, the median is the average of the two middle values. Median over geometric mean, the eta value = 1.01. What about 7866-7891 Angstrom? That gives 1.00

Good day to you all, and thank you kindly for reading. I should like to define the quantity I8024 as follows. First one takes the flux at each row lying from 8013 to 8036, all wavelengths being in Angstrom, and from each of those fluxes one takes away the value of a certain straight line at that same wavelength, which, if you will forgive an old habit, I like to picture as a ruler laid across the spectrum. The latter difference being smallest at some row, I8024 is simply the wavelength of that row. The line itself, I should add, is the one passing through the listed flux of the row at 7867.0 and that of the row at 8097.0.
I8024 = 8034.5 Angstrom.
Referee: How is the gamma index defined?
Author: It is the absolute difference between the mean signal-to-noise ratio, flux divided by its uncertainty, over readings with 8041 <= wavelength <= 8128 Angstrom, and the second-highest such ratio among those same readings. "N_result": 5.1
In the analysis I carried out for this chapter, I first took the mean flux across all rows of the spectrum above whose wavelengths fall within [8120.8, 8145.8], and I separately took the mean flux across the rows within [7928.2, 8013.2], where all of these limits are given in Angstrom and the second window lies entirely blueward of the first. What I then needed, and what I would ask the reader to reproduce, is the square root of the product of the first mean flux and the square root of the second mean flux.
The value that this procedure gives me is 1.88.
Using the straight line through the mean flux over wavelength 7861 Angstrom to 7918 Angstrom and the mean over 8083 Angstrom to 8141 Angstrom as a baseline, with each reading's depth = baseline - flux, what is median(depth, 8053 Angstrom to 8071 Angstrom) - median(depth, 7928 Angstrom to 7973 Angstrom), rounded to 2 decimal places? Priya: -0.14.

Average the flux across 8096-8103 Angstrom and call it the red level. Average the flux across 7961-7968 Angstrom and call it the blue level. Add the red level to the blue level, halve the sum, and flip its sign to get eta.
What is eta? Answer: -2.31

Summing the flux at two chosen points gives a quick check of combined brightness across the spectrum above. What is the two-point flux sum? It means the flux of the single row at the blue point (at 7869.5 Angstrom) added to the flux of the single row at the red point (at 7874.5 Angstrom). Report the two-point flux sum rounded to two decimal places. 4.54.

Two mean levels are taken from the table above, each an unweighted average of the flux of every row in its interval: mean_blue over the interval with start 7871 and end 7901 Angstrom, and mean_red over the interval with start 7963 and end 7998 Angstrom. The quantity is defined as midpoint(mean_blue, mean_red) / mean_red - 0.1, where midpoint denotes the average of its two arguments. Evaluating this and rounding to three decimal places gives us 0.897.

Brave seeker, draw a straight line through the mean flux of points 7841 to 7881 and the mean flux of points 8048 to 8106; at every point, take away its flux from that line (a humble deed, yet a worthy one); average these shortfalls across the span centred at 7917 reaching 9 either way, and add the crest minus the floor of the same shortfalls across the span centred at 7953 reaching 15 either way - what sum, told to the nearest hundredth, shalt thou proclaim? 0.38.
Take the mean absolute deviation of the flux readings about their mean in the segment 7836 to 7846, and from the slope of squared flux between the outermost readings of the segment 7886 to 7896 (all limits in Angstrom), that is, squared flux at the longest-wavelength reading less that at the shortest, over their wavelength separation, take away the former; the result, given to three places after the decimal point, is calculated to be -0.073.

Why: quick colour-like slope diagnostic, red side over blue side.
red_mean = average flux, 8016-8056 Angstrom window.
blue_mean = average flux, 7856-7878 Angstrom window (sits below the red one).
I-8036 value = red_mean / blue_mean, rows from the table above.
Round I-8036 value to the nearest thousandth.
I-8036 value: 1.017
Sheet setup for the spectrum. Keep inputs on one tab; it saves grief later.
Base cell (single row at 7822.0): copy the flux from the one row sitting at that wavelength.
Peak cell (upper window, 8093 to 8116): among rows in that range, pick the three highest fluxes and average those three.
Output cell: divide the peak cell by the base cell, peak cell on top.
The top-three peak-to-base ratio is 0.98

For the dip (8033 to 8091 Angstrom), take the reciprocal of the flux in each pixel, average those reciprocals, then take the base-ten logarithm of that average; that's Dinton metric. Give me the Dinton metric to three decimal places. -0.368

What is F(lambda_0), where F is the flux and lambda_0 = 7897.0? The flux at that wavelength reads 2.25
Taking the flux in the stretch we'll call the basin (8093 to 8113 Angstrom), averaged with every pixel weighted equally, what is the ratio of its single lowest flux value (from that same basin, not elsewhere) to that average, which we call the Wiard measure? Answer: 0.959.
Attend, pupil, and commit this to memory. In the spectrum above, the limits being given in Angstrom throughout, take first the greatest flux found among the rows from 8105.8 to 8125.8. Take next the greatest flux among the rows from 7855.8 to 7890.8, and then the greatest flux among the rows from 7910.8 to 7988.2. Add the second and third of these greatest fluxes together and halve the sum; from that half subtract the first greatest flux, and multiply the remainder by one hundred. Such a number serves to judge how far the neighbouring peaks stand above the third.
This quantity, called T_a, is 3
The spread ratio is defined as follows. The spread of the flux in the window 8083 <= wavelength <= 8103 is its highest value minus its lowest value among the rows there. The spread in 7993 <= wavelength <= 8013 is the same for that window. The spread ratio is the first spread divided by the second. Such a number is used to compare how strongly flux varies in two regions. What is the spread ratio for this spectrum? 0.44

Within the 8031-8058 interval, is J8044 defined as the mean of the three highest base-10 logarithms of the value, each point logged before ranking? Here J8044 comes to 0.378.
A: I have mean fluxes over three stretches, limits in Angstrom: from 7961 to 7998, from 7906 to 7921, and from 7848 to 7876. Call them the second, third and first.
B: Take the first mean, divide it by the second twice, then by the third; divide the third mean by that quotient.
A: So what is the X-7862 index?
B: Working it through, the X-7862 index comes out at 11.6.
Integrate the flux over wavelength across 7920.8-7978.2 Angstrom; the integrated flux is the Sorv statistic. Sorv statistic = 130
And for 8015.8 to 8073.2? 135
